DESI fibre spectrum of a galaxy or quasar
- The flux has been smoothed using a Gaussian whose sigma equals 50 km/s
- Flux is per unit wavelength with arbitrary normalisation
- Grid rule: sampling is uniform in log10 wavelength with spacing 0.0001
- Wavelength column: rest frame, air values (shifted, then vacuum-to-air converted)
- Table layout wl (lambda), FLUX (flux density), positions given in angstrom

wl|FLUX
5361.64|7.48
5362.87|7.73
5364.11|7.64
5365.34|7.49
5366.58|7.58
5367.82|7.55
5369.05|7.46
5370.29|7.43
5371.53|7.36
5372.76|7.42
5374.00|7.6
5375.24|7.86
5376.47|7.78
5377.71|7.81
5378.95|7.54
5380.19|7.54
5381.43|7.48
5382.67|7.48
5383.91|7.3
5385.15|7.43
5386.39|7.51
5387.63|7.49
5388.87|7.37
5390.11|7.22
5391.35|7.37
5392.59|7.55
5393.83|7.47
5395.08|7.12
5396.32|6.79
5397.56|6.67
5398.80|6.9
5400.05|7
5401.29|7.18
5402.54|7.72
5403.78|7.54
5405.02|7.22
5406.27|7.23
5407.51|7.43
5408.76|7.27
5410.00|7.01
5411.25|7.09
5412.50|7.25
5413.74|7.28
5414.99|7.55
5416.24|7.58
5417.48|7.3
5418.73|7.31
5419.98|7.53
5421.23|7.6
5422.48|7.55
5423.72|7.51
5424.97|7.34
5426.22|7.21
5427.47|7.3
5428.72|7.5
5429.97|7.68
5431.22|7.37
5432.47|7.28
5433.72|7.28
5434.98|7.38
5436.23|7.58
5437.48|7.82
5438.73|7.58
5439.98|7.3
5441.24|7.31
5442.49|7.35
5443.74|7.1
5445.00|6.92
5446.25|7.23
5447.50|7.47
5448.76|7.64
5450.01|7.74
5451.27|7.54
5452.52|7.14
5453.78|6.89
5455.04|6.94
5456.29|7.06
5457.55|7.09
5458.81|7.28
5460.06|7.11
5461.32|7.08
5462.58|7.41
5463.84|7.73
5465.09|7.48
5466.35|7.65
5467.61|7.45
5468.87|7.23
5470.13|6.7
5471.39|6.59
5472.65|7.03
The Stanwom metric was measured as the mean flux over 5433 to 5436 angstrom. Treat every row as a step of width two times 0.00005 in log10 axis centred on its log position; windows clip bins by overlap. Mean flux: 7.3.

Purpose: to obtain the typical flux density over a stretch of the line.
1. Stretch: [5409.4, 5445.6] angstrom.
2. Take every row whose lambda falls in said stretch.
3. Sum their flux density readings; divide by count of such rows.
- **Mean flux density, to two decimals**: 7.37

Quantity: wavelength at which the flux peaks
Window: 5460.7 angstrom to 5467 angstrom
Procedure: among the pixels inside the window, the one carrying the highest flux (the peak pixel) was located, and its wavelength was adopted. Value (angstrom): 5463.84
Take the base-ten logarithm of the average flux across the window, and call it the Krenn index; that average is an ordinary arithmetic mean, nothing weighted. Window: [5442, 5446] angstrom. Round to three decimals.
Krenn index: 0.853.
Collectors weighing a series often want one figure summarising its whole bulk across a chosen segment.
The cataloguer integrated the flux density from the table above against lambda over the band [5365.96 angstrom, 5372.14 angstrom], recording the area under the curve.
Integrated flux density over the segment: 46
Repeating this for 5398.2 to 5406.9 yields 63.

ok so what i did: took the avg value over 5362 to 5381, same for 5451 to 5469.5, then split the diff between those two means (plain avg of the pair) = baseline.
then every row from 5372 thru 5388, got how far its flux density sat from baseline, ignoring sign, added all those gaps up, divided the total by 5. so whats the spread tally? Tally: 0.39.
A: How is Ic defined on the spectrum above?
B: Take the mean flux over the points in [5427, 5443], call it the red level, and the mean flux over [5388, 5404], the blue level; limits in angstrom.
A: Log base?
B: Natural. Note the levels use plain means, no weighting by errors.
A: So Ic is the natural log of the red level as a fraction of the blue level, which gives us 0.030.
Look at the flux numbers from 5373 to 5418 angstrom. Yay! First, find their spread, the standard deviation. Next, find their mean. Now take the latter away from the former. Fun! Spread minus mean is -7.09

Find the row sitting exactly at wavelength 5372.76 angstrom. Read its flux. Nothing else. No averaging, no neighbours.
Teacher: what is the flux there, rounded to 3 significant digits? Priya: 7.42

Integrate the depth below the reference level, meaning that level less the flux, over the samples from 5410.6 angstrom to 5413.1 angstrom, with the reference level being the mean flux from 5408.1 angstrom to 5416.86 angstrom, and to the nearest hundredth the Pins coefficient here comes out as 0.30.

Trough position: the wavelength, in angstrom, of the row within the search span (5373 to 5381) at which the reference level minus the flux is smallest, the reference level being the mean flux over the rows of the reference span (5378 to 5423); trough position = 5375.24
